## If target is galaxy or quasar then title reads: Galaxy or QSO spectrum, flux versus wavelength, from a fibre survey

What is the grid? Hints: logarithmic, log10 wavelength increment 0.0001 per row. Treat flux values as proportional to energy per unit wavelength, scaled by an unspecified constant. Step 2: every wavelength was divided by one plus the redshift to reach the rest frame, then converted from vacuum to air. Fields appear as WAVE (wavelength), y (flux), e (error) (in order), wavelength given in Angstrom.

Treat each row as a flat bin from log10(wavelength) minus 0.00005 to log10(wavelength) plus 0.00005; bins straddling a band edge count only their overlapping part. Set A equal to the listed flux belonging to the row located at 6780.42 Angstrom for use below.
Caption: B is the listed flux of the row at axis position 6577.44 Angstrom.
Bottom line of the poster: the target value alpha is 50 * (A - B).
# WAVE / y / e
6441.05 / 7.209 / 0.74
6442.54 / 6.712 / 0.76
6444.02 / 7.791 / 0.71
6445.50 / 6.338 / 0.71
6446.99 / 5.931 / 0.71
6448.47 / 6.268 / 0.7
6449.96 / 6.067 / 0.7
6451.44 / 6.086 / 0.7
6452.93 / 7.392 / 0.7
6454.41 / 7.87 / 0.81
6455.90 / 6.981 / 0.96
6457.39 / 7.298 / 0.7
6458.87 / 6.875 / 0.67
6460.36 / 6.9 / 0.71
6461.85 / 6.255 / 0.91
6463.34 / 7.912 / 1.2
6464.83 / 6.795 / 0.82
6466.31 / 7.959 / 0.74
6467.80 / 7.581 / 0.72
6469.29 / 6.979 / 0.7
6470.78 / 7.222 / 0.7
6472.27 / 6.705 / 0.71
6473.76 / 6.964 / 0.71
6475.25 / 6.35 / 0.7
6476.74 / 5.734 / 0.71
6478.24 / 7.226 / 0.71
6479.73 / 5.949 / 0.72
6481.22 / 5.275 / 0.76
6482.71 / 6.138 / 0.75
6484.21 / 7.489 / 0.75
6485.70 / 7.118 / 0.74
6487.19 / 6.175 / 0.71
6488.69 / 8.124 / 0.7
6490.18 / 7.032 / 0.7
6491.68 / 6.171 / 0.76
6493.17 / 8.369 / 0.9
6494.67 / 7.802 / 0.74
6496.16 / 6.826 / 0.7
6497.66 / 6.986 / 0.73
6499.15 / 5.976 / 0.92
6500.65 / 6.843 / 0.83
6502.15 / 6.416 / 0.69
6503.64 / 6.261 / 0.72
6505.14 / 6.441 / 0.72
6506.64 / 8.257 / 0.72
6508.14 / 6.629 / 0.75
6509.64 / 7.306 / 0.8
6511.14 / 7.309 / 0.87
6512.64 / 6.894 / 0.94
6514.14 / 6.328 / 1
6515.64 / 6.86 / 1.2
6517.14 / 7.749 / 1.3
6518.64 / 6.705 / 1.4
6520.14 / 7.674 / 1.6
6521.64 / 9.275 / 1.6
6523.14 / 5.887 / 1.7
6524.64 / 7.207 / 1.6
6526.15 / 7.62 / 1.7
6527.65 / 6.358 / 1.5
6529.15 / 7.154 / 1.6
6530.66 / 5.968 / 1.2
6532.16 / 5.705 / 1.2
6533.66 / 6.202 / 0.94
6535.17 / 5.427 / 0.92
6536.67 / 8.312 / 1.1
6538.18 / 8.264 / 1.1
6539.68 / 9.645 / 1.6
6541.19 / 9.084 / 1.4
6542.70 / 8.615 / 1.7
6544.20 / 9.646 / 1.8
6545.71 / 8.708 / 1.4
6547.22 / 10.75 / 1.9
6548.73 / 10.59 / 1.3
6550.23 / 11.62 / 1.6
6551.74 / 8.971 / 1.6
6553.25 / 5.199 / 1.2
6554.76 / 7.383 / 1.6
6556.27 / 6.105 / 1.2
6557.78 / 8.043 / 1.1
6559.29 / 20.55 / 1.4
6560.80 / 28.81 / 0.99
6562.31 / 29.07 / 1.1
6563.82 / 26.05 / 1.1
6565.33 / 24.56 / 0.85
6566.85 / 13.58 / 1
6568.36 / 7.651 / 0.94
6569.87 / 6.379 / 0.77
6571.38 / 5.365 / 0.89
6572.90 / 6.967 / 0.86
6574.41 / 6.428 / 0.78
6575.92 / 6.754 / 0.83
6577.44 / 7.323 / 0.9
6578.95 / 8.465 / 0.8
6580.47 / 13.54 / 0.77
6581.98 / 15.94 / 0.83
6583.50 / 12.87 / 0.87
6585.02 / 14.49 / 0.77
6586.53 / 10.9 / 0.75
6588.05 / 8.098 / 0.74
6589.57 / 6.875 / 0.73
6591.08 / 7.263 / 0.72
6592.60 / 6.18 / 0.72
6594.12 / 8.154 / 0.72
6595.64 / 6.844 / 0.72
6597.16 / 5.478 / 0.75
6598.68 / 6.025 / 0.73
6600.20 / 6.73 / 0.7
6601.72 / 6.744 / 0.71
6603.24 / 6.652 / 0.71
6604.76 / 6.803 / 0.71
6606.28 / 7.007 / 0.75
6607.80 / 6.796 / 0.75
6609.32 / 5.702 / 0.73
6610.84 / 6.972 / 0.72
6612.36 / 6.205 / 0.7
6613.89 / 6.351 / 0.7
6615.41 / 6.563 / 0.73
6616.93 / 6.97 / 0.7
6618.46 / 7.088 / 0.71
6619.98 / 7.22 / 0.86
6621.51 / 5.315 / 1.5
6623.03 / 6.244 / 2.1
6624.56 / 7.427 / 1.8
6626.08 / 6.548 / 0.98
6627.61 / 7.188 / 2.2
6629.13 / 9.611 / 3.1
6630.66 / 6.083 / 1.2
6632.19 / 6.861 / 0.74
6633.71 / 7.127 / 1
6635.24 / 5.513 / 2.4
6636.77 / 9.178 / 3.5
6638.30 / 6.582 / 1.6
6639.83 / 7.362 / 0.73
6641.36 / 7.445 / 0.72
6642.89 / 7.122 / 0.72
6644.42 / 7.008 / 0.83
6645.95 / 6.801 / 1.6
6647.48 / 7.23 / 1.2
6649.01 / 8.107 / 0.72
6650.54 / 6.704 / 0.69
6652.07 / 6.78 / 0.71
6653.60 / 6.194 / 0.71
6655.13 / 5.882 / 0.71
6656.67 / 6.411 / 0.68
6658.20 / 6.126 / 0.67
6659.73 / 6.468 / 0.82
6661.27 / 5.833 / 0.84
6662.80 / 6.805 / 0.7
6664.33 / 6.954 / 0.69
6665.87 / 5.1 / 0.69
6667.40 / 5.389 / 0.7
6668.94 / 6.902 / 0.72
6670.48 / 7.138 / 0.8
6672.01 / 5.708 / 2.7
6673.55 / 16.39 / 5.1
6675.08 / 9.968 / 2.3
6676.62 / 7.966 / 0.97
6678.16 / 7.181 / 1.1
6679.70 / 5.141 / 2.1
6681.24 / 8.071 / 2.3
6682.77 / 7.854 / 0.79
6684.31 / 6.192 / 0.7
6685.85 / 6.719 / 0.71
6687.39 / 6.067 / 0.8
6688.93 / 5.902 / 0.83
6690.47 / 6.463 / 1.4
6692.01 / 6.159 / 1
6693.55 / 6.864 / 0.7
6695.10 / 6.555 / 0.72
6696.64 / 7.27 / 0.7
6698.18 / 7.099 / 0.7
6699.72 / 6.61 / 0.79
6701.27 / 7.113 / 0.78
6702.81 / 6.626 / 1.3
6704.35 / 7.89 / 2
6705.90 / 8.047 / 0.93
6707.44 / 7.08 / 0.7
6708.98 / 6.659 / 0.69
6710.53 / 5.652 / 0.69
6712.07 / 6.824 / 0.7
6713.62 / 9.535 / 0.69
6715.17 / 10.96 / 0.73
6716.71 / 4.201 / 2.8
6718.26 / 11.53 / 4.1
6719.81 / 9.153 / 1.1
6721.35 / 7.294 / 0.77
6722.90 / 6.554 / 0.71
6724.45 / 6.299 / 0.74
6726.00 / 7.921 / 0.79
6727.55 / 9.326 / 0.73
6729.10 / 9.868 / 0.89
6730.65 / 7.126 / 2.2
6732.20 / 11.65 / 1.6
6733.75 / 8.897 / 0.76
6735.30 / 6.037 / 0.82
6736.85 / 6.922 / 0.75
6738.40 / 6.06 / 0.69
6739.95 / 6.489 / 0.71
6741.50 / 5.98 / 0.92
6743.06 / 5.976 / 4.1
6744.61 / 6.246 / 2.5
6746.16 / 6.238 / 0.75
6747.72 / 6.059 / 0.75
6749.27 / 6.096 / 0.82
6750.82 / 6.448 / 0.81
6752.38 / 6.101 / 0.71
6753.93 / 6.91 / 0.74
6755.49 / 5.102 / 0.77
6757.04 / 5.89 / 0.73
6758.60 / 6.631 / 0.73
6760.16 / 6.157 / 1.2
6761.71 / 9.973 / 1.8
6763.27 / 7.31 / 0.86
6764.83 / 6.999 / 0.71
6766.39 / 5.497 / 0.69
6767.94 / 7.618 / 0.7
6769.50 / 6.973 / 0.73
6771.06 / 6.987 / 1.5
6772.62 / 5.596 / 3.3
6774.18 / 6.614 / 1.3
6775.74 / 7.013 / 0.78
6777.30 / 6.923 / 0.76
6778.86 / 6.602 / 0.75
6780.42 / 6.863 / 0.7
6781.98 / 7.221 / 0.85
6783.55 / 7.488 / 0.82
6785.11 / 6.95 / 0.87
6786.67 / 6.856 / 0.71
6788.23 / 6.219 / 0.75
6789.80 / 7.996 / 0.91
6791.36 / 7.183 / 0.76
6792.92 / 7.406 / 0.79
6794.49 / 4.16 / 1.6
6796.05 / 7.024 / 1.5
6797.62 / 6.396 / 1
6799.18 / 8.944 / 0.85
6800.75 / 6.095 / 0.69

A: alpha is -23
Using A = 6.863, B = 7.323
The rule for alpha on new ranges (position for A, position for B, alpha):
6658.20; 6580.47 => -371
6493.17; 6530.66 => 120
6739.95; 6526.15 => -57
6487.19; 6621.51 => 43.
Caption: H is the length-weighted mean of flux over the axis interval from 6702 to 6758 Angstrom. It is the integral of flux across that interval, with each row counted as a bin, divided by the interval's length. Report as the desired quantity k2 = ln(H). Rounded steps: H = 7.3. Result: 1.98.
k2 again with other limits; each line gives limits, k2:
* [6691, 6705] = 1.93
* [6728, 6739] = 2.10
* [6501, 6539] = 1.94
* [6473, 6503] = 1.91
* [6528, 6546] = 2.04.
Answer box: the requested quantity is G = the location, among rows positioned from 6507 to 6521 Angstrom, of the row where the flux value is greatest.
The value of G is 6517.14 Angstrom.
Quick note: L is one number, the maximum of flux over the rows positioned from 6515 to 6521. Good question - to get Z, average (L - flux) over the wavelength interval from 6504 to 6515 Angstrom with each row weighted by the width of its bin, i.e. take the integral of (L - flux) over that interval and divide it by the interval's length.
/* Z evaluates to 0.8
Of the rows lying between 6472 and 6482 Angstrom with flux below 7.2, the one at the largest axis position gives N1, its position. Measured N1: 6481.22 Angstrom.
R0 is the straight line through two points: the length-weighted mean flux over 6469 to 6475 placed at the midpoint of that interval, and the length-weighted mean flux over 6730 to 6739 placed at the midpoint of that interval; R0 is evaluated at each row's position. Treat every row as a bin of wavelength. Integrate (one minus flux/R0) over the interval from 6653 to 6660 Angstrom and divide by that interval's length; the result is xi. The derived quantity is 0.18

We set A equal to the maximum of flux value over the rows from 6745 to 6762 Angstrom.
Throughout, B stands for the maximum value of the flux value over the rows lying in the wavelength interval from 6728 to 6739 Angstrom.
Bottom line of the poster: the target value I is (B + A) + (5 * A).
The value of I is 71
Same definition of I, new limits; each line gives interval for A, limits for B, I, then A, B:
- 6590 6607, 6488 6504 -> 57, 8.154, 8.369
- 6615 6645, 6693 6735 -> 69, 9.611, 11.65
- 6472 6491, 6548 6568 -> 78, 8.124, 29.07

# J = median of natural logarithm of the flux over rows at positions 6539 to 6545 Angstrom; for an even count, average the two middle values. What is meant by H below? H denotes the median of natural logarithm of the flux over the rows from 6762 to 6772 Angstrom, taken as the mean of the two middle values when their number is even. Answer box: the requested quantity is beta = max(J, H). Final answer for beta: 2.24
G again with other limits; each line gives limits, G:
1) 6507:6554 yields 6550.23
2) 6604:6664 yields 6629.13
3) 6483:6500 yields 6493.17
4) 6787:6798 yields 6789.80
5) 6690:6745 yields 6732.20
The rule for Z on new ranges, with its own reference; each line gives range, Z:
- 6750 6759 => 1.6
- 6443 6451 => 1.3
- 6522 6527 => 0.7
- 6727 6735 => -1.4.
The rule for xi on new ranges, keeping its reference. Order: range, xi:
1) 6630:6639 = 0.08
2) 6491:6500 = 0.00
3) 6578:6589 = -0.63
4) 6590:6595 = 0.02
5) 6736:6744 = 0.20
